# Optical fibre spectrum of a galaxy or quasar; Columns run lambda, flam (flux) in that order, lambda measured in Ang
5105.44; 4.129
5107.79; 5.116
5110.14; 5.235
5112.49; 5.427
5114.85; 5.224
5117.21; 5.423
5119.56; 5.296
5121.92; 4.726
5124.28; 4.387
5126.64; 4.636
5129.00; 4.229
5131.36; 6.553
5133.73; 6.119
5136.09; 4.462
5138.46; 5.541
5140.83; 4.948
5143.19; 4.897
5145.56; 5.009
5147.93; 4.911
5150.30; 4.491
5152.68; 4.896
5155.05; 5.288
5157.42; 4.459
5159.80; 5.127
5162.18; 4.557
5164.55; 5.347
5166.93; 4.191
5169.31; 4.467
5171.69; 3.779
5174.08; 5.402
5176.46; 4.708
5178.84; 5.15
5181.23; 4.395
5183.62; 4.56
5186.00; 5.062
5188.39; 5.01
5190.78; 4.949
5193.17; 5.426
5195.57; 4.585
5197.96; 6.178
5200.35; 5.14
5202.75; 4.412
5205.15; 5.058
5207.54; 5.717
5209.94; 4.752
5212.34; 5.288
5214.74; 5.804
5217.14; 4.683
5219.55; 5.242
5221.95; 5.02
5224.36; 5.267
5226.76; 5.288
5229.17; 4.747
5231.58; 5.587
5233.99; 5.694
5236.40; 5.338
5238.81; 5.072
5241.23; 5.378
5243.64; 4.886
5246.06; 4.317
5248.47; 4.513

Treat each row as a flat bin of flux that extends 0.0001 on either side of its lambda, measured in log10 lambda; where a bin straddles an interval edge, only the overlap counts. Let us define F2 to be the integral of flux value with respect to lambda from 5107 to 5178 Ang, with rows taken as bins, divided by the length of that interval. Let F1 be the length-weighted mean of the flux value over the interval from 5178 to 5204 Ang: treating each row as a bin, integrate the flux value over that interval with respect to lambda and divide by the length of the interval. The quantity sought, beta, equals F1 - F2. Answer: 0.0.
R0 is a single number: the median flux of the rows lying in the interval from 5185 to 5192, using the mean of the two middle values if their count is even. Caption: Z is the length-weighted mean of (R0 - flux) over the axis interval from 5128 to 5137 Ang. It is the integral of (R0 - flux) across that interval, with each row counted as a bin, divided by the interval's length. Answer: -0.38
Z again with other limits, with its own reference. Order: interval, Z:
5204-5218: -0.22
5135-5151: 0.10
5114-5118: -0.31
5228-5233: -0.18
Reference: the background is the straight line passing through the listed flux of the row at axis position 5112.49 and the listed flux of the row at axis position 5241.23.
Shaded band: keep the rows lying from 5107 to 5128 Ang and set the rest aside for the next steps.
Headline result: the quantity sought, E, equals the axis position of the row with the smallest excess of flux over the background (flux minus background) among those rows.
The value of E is 5124.28 Ang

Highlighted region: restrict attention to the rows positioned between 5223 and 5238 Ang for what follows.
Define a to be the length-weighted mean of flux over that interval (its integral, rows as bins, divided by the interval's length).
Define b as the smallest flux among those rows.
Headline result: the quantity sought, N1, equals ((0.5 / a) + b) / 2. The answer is 2.42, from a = 5.31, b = 4.747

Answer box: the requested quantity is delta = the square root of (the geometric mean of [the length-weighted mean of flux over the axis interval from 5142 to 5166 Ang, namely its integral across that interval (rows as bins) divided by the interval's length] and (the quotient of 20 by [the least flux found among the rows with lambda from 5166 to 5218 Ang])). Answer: 2.26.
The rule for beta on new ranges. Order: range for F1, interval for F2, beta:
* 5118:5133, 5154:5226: 0.0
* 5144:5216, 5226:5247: -0.2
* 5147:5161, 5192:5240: -0.4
